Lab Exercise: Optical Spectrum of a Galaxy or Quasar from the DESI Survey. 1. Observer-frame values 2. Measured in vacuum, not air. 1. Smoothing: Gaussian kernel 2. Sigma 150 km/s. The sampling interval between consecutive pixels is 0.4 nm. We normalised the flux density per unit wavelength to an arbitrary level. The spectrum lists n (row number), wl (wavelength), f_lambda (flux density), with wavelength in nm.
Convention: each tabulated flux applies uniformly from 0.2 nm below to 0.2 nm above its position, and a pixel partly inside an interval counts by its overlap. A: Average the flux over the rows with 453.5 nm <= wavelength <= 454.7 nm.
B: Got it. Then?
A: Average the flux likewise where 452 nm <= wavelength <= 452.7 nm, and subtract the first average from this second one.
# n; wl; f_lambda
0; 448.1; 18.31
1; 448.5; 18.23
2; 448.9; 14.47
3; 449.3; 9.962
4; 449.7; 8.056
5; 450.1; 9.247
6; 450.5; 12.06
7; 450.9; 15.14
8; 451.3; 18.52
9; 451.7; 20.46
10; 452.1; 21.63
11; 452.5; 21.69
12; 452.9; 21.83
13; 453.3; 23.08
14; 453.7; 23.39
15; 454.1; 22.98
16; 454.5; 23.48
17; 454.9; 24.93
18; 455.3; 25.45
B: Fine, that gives -1.6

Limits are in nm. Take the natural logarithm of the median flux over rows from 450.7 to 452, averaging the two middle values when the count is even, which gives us 2.9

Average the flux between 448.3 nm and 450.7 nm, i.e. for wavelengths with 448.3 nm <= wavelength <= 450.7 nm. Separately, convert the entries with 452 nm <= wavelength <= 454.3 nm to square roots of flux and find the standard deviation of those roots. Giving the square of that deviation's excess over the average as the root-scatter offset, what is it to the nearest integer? 142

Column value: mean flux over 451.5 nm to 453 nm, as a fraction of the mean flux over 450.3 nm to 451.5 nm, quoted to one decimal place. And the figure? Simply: 1.4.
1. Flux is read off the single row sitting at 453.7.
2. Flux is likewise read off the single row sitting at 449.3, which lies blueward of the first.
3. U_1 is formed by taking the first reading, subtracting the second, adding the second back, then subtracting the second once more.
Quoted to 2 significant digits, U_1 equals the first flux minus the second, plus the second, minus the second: 13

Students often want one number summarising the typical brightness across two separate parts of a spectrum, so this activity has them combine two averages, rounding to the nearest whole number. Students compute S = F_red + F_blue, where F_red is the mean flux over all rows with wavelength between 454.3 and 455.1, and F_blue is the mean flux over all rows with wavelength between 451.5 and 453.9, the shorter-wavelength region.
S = 46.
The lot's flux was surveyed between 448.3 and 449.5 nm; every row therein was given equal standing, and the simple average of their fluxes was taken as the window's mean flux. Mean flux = 14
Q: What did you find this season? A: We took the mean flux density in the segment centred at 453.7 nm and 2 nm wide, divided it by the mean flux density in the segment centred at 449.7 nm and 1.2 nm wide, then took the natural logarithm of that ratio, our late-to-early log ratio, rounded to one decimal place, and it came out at 0.9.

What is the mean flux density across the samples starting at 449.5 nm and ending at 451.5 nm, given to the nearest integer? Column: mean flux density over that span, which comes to 13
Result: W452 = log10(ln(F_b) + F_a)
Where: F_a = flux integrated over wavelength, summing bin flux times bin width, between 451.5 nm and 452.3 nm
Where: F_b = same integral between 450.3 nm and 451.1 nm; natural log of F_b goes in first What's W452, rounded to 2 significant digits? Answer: 1.3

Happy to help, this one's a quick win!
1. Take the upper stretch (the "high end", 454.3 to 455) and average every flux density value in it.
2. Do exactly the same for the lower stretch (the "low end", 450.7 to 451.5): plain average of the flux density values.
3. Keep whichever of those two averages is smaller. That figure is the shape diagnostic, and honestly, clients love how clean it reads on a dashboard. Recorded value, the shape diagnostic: 17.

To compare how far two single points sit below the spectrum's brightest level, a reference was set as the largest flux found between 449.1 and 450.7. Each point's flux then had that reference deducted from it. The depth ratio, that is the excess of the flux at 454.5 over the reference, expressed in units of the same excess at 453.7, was 1.0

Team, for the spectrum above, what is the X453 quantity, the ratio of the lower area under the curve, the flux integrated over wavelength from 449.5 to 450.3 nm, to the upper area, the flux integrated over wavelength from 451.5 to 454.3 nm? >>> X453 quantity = 0.11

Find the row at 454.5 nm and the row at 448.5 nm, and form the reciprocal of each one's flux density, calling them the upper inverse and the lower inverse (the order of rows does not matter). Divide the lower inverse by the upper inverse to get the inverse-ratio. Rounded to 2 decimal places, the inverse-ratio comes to 1.29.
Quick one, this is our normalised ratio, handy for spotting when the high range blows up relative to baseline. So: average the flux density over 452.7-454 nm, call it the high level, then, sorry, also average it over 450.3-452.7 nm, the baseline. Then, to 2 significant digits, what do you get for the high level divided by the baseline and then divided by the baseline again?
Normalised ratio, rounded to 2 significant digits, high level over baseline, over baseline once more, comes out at 0.068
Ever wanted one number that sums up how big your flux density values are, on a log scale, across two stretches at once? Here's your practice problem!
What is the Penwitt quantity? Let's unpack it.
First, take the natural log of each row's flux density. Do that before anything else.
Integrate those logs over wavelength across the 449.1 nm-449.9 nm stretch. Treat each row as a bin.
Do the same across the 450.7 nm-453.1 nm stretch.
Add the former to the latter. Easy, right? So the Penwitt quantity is 8.9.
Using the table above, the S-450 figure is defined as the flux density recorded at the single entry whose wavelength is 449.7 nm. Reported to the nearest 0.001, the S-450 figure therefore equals 8.056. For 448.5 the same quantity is 18.230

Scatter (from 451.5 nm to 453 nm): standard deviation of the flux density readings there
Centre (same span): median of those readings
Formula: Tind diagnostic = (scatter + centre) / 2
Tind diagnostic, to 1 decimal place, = 11.1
